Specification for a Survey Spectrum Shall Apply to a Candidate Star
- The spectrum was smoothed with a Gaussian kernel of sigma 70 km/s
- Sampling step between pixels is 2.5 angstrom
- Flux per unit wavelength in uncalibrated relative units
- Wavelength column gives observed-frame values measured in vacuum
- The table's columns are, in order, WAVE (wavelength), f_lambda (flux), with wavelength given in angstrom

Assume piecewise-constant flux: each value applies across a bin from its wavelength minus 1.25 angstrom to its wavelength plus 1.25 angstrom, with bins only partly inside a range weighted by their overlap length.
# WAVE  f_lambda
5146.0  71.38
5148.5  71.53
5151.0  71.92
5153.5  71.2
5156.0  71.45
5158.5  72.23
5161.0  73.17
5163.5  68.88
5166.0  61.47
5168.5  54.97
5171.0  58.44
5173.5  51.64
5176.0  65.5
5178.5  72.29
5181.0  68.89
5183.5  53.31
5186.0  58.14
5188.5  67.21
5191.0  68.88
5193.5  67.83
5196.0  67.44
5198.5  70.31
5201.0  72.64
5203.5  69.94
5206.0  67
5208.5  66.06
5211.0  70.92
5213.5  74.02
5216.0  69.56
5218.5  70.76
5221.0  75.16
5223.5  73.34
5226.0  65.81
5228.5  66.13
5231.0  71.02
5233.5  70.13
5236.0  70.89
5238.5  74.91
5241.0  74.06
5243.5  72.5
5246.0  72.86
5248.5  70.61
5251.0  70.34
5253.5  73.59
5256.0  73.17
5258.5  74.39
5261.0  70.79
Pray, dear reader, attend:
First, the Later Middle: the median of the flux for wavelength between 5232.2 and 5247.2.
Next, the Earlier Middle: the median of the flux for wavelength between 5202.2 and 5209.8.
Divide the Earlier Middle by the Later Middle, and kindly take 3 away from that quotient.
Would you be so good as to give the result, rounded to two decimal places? -2.08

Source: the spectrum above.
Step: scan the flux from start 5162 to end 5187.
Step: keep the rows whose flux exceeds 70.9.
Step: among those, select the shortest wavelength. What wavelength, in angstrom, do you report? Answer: 5178.5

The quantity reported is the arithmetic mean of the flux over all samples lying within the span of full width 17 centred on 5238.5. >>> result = 72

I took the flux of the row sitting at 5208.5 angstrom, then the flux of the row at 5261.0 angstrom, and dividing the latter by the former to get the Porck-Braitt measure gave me 1.07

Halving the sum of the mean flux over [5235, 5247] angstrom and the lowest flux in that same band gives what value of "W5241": 72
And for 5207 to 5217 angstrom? 68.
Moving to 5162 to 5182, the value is 57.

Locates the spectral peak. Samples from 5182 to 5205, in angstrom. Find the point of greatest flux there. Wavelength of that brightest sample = 5201.0 angstrom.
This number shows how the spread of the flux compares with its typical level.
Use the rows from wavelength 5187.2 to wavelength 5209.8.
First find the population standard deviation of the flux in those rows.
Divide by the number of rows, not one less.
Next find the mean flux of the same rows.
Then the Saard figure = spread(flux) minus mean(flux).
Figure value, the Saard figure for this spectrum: -67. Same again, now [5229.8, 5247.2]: -71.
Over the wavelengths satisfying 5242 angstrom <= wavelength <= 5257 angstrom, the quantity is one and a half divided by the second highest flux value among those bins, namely 0.0205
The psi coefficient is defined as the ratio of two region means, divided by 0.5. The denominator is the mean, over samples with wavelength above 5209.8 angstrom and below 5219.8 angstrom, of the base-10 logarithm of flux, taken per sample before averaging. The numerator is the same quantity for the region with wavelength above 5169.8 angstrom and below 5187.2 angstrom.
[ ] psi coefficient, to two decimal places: 1.92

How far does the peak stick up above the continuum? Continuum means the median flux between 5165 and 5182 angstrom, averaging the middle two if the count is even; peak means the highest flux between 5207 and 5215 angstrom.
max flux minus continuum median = 13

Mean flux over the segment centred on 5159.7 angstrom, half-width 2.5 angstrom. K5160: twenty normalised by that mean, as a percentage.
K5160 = 27.5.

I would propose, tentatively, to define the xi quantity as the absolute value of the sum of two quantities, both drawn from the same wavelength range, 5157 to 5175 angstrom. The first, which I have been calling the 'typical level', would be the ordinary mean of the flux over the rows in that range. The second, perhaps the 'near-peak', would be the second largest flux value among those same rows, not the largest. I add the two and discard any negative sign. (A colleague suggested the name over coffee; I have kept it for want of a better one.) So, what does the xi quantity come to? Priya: 135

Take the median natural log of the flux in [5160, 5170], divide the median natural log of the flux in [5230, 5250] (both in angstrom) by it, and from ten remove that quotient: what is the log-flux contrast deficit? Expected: 8.98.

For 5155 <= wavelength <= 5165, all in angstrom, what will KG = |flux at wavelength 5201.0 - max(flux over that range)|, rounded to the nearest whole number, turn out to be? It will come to 1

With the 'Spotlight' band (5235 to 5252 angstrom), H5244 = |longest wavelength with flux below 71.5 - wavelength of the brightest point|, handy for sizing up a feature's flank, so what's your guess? 12.5 angstrom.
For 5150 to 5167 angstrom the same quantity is 5.0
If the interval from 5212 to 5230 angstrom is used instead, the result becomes 7.5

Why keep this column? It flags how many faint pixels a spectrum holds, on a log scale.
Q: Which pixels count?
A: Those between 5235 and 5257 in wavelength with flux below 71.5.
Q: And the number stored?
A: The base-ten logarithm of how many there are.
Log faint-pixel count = 0.48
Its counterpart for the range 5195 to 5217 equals 0.85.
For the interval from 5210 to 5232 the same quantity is 0.78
